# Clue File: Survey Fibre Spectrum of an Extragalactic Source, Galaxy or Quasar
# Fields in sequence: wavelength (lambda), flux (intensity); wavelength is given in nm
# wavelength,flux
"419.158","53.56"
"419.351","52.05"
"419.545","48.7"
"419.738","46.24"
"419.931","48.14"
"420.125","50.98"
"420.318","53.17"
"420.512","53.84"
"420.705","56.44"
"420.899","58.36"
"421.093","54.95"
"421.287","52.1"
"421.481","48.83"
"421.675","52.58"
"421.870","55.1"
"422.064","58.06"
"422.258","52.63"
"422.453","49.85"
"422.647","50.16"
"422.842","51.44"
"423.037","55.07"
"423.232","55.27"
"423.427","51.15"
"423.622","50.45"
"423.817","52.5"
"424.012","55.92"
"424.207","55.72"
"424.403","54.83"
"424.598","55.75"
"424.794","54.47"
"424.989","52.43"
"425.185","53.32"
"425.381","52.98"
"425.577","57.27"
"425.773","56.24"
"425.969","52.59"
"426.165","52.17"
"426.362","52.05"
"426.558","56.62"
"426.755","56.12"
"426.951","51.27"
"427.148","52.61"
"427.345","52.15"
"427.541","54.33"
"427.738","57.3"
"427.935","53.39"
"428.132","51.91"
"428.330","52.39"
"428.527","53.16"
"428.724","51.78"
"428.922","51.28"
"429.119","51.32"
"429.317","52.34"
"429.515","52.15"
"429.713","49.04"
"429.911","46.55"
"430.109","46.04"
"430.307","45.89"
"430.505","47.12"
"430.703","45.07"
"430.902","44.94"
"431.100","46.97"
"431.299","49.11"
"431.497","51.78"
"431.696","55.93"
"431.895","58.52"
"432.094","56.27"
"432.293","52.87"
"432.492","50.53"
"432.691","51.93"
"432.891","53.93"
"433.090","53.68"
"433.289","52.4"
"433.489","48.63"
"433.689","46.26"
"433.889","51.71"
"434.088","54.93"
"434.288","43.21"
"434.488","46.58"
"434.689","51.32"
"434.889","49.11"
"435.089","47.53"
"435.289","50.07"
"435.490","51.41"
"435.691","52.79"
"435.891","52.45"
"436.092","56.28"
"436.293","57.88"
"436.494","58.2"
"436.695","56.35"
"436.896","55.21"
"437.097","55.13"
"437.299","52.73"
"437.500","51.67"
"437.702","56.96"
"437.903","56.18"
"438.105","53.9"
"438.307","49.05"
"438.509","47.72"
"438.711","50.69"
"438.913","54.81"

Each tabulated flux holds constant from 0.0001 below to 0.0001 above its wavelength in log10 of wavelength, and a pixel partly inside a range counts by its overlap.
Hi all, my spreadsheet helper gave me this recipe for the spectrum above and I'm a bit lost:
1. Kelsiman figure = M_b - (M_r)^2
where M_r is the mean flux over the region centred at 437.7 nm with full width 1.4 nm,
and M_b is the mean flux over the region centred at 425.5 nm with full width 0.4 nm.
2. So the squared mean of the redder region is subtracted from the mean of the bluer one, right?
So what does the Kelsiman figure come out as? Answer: -2824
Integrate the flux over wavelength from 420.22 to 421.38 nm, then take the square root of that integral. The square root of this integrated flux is 7.98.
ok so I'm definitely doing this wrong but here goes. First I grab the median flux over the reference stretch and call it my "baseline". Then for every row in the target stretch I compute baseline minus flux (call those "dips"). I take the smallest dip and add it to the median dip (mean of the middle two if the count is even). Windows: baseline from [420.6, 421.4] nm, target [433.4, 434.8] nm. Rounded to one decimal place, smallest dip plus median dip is 7.8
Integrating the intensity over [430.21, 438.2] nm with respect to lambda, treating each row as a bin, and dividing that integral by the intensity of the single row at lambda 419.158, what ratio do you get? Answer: 8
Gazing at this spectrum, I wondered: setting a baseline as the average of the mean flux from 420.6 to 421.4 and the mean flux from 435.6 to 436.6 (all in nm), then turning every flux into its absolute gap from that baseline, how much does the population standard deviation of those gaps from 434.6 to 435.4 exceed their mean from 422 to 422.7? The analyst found -2.7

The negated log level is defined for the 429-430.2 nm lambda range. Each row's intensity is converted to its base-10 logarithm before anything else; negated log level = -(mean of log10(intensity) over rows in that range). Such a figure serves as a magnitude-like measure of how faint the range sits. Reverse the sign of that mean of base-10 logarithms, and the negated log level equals -1.695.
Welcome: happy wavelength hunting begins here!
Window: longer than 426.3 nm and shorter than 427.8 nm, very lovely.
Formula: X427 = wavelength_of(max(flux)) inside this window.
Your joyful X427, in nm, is 427.738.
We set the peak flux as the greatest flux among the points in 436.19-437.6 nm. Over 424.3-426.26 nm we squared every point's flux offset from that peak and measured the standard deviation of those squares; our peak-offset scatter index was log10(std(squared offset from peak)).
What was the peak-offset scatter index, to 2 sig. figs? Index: 1.1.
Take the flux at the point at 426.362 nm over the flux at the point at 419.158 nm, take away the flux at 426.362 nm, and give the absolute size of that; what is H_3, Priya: 51.1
